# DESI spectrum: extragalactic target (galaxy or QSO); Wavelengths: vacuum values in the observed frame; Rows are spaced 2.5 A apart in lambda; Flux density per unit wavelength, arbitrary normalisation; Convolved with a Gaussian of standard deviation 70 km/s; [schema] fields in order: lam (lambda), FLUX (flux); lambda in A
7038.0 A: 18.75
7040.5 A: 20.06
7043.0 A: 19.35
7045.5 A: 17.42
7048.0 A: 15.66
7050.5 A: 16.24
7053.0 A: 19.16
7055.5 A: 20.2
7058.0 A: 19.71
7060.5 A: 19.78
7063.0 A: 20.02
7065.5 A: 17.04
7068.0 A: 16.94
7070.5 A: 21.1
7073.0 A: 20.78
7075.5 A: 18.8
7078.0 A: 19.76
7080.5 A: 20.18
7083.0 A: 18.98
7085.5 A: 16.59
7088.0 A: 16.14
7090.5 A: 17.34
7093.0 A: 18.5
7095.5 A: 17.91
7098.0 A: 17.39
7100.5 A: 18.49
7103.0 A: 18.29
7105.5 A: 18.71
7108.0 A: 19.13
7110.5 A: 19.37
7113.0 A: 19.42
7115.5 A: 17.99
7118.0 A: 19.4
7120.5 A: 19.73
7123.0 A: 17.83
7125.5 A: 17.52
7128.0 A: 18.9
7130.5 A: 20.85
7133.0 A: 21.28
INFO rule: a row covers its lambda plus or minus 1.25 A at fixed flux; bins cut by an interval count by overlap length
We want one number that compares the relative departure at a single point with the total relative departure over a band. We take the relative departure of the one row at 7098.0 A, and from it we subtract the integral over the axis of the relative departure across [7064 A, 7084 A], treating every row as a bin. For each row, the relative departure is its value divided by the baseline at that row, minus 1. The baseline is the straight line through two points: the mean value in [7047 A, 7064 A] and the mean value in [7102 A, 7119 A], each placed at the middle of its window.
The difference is -0.5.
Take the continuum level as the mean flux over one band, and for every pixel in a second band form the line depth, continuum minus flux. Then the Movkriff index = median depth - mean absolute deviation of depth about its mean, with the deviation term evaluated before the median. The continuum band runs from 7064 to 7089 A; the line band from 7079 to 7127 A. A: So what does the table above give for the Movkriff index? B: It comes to -0.7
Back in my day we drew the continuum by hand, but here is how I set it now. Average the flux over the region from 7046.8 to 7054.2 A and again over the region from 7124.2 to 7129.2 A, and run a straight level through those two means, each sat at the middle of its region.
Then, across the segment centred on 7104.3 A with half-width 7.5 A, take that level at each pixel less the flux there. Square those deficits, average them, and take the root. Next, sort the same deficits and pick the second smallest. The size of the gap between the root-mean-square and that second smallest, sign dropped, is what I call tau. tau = 2.1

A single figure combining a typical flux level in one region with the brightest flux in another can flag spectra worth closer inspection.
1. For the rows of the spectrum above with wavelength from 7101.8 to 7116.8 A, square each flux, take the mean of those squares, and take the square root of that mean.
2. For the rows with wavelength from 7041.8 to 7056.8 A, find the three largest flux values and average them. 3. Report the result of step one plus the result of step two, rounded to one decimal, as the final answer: 38.4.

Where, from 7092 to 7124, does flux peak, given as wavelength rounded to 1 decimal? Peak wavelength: 7120.5 A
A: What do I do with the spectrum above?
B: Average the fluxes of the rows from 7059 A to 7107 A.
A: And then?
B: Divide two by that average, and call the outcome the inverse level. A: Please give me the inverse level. 0.108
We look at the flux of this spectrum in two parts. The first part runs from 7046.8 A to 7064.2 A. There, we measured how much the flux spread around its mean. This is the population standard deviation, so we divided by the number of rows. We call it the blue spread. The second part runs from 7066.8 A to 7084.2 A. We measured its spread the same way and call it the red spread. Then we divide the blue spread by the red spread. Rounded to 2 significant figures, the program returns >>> 1.3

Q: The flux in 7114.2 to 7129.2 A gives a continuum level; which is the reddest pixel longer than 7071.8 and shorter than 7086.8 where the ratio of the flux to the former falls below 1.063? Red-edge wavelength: 7085.5 A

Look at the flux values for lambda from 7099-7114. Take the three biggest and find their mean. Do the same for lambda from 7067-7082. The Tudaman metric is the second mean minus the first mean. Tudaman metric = 1.4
